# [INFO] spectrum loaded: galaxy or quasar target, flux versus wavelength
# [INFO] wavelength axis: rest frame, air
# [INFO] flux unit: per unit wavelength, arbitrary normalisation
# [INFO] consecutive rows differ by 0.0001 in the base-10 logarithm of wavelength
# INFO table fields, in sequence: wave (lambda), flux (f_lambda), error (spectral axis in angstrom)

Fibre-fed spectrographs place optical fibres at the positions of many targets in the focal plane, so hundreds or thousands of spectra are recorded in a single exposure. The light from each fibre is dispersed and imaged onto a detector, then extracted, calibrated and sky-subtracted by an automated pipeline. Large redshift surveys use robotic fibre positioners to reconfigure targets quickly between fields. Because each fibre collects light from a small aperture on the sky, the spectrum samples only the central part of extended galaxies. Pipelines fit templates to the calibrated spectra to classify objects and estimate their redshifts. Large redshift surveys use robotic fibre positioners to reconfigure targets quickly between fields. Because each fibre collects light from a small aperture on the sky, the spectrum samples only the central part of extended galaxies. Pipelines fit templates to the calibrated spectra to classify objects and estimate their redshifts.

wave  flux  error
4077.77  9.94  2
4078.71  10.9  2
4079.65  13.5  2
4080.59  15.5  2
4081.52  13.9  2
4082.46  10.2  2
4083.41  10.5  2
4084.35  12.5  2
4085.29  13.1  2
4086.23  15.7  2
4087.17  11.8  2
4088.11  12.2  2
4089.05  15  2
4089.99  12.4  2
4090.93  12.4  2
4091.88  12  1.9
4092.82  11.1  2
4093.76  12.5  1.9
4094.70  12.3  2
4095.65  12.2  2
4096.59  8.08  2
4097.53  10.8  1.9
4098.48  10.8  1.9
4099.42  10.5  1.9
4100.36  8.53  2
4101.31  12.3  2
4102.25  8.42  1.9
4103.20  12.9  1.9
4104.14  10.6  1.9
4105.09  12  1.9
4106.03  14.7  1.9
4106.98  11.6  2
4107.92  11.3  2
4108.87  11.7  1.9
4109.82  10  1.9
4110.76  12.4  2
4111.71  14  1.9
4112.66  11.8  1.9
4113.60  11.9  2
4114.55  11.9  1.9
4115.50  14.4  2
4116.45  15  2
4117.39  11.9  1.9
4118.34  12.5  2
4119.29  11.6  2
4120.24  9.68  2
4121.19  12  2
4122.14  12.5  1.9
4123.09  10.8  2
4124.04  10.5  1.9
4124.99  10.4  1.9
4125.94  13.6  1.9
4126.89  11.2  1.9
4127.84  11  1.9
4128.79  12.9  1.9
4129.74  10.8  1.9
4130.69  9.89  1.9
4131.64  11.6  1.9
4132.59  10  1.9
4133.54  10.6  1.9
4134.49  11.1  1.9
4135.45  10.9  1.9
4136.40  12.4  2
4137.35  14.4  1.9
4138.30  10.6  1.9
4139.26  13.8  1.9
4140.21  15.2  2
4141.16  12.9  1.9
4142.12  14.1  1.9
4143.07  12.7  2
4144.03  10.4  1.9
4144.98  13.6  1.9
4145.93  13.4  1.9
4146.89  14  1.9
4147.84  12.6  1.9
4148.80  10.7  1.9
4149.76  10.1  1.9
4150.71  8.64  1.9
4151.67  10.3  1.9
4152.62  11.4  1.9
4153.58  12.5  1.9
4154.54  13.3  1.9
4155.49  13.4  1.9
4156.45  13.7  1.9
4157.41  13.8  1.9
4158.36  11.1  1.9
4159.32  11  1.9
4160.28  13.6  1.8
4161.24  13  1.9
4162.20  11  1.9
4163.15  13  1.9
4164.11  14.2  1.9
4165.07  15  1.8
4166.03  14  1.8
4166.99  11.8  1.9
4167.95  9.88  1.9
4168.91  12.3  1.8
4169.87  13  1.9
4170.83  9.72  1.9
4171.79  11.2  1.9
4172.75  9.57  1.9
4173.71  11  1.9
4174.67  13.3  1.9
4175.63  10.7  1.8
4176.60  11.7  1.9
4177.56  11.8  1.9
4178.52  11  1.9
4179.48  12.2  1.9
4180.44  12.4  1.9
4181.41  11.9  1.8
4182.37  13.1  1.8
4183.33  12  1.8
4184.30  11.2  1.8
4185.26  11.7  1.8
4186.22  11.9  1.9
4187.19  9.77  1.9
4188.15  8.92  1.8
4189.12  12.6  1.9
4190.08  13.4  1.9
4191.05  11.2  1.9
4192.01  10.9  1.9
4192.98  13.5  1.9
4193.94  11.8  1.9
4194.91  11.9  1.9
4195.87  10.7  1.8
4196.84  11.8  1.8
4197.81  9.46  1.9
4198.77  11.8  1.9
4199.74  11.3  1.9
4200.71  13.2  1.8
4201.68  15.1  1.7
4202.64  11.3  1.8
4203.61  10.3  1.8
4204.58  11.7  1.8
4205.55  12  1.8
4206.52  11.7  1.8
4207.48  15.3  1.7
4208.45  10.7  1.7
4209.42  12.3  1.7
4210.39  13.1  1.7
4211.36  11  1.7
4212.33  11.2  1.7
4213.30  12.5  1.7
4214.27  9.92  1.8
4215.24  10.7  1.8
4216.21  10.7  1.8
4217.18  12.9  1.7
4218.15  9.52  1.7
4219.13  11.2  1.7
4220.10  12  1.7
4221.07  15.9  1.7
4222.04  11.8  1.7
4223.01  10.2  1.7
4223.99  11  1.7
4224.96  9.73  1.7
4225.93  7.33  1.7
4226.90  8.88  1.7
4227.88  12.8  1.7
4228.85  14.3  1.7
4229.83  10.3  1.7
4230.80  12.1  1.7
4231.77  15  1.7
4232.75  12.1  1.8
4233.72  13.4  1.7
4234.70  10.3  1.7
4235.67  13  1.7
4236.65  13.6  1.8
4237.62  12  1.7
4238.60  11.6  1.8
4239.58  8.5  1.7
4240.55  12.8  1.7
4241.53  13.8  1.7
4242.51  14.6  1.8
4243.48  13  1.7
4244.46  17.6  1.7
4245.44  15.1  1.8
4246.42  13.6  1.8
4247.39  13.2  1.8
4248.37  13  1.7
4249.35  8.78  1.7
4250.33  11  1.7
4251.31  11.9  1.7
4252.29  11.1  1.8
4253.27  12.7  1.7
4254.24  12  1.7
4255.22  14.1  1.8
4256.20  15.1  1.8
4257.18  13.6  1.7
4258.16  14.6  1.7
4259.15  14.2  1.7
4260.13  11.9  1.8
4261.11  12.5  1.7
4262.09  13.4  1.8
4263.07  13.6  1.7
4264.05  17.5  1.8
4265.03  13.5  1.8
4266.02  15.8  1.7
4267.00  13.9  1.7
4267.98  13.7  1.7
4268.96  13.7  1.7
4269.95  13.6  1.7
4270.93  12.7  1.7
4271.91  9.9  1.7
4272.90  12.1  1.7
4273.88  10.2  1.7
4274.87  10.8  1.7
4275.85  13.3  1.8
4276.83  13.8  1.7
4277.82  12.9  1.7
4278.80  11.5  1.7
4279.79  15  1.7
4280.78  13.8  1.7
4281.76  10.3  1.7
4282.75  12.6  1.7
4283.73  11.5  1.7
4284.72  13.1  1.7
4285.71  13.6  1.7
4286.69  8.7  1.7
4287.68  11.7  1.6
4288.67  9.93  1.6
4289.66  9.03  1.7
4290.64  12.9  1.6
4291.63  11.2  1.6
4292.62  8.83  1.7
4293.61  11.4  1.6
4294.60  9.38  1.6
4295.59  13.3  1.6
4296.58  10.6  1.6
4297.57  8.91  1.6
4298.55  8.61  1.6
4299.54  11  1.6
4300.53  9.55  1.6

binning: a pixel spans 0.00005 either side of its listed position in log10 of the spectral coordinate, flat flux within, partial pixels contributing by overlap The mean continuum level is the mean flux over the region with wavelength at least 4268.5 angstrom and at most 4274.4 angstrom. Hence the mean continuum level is 12.0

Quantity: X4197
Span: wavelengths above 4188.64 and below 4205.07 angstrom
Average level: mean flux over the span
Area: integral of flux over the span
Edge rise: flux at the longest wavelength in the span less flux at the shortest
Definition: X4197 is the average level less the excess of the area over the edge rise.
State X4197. -184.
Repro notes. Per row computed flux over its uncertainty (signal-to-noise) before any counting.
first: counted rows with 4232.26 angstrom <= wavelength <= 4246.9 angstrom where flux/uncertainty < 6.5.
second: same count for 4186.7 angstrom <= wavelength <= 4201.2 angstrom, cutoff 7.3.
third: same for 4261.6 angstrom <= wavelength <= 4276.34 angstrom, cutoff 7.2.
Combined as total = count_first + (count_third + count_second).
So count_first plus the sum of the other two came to 21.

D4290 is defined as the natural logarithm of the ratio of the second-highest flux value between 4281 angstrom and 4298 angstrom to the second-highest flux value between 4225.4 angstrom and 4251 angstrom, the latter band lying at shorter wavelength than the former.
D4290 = -0.13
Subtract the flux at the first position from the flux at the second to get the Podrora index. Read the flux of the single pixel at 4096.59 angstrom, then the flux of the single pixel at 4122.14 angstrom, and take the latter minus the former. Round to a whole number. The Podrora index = 4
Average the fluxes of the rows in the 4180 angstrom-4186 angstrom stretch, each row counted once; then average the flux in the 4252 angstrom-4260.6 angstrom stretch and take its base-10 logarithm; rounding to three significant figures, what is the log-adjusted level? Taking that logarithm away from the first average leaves 10.9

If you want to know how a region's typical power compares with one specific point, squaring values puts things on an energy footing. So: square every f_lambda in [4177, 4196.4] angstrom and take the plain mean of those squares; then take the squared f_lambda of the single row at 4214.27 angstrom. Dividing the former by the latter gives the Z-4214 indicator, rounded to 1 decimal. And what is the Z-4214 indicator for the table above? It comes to 1.4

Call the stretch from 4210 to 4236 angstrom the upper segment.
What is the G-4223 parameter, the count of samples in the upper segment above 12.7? 8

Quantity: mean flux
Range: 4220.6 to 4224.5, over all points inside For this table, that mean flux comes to 12.2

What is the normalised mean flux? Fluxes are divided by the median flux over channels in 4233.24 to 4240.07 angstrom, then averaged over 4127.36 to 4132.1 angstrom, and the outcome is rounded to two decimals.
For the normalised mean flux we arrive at 0.94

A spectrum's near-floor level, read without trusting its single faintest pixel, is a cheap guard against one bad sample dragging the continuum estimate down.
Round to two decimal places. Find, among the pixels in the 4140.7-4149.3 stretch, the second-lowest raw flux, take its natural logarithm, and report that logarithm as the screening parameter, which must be 2.37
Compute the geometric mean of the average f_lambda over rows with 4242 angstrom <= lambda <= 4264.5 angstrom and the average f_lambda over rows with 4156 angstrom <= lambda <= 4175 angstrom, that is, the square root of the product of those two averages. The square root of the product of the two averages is 12.8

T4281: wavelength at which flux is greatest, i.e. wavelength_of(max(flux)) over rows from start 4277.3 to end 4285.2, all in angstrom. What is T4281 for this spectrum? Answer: 4279.79 angstrom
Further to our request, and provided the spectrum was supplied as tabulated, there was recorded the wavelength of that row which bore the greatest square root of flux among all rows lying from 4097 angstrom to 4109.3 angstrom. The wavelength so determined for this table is 4106.03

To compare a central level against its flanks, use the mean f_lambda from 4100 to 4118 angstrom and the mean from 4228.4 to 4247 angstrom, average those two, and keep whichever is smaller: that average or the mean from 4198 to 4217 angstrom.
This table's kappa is 11.9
